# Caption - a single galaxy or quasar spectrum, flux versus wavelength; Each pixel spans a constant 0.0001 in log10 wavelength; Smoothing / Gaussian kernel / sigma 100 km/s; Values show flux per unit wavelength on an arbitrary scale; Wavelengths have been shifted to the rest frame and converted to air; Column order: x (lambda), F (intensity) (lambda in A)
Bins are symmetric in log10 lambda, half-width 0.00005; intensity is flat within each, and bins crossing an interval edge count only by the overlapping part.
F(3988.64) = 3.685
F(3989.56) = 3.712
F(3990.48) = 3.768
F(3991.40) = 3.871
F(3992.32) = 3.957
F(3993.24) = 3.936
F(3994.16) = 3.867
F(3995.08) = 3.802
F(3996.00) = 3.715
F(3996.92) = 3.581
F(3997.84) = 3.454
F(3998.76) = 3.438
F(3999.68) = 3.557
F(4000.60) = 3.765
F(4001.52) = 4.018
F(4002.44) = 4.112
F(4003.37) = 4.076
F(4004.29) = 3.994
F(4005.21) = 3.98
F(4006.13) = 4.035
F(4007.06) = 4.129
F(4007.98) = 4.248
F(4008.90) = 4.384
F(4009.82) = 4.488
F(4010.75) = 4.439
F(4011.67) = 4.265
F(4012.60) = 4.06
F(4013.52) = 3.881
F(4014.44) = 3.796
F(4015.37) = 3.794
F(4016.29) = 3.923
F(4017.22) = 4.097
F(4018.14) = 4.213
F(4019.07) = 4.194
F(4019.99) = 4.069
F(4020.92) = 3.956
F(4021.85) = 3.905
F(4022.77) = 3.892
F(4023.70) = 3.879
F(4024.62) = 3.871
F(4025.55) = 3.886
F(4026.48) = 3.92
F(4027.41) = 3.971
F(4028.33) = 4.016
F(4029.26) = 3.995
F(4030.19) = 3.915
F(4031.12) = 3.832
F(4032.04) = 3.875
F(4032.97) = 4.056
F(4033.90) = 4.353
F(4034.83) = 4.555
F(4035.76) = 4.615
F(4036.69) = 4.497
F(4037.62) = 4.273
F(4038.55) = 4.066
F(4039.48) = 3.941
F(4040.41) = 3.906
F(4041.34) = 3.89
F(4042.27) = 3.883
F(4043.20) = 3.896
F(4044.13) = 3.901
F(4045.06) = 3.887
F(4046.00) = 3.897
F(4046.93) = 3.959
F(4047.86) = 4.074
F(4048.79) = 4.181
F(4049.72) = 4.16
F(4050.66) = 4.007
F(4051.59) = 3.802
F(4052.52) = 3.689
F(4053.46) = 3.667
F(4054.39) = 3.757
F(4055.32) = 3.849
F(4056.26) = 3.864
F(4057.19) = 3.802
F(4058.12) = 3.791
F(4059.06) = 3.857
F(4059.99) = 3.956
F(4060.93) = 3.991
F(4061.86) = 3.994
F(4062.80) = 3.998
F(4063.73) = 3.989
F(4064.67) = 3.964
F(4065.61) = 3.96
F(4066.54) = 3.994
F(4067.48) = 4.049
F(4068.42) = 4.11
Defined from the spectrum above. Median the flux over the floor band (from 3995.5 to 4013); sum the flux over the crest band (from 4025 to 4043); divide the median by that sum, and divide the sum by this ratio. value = 1486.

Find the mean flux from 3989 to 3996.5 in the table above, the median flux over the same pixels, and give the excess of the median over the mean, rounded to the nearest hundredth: 0.01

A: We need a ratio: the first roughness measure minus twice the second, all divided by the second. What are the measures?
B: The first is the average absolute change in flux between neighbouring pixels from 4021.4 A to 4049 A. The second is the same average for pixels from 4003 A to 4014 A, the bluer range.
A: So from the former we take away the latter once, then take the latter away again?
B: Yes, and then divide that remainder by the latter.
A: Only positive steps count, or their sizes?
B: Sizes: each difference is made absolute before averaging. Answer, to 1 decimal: -1.3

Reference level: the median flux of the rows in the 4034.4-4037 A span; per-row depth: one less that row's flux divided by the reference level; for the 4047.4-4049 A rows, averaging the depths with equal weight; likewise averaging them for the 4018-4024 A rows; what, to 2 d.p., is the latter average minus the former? 0.02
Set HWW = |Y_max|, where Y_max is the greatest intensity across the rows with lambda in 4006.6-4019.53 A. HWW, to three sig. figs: 4.49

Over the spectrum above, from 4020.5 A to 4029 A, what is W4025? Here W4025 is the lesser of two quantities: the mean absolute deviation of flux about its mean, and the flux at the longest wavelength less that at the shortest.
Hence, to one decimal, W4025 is 0.0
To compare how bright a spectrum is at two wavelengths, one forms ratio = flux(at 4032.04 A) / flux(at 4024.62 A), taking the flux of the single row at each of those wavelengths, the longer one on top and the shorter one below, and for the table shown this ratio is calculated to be 1.00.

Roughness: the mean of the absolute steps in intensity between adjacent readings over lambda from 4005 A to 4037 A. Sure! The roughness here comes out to 0.094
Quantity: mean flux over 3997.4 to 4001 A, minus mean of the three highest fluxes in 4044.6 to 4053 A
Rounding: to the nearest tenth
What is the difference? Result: -0.6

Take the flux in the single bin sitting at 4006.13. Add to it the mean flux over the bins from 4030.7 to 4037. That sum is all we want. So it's 8.29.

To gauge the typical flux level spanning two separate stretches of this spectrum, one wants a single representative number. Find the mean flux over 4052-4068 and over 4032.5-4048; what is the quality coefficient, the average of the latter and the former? 3.99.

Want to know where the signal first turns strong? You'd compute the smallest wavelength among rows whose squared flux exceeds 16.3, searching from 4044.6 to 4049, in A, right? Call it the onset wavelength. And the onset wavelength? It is 4047.86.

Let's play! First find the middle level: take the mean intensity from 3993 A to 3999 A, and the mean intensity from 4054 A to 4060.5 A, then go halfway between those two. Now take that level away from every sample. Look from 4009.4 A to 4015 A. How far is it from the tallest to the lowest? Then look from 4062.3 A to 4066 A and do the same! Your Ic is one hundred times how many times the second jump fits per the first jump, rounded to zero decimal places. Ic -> 5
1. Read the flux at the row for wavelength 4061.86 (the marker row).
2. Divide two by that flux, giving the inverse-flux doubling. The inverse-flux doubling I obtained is 0.501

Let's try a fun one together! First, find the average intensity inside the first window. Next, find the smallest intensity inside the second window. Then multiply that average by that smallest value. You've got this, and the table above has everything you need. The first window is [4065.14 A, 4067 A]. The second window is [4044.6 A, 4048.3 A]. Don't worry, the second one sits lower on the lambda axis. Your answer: 15.5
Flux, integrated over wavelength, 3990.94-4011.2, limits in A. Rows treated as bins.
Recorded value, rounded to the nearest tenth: 80.0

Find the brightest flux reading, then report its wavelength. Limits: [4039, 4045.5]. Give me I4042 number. 4039.48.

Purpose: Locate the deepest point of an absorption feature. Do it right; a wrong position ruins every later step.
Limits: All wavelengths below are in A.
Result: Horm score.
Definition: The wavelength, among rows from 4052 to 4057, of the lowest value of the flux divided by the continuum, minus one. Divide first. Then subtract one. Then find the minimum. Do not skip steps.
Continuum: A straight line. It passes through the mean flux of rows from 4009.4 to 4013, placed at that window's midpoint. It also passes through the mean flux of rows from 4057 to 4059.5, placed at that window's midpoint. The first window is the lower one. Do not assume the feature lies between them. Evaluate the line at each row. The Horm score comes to 4053.46 A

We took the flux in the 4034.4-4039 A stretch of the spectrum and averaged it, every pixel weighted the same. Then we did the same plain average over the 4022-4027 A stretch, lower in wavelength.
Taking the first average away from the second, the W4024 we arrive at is -0.51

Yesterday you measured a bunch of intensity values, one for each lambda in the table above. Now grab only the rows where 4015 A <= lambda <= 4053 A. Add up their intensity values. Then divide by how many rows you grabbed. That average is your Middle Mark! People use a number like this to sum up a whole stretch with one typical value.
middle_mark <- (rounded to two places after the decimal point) 4.02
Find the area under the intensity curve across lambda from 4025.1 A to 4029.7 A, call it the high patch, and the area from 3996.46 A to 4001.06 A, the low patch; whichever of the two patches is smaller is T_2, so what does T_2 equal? 16.4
